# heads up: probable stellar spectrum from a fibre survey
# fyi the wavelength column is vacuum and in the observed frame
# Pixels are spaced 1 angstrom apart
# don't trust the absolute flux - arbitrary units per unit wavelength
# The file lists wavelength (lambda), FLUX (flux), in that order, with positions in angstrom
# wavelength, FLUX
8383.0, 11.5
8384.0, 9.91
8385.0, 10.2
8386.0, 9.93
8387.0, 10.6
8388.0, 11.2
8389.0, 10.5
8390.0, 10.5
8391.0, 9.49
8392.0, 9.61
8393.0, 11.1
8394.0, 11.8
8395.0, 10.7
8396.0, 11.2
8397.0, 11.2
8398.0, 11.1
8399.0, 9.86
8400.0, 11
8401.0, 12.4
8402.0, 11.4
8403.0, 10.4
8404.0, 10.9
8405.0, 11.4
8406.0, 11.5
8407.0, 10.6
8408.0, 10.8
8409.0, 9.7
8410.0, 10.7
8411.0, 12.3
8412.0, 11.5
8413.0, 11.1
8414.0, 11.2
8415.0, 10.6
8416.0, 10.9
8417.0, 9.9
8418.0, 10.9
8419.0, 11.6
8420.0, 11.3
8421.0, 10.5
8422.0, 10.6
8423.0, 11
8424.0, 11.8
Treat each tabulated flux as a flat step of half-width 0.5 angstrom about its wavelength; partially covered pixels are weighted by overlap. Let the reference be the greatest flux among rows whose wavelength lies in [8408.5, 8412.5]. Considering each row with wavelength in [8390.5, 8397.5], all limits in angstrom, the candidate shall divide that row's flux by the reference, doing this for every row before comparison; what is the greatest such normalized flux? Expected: 0.96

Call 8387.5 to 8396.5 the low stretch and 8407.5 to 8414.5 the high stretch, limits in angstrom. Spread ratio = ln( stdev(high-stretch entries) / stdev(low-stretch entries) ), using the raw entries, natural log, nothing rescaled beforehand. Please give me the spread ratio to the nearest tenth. 0.0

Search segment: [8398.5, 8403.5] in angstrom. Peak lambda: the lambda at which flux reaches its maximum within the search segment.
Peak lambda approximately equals 8401.0 angstrom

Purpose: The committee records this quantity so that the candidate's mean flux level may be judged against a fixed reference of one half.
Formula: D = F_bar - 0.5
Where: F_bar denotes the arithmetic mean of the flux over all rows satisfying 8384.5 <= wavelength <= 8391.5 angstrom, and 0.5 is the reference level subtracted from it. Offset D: 9.8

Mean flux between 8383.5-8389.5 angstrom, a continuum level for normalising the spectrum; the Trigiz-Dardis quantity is 10.4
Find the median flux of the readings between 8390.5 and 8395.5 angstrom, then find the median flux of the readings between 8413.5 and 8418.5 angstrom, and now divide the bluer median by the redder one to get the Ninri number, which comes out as 0.98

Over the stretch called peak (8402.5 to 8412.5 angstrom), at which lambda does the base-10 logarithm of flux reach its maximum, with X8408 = 8411.0 angstrom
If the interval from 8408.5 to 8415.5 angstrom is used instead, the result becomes 8411.0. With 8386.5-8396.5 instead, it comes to 8394.0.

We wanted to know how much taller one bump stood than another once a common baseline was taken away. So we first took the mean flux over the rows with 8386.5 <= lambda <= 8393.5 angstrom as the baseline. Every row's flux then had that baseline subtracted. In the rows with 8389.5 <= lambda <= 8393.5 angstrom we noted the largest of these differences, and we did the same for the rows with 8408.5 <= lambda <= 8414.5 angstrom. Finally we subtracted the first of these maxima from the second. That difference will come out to 1.2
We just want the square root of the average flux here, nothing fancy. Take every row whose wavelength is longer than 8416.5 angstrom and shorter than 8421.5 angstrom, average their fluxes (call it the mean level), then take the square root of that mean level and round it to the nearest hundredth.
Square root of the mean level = 3.29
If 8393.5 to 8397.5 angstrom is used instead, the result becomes 3.35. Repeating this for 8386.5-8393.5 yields 3.23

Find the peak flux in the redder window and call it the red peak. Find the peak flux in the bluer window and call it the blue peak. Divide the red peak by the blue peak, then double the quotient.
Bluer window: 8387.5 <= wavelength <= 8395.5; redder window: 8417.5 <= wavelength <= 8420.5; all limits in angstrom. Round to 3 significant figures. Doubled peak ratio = 1.97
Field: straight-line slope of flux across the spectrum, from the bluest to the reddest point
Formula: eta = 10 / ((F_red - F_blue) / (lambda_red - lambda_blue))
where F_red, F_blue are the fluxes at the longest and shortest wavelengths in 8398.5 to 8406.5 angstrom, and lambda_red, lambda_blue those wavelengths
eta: 43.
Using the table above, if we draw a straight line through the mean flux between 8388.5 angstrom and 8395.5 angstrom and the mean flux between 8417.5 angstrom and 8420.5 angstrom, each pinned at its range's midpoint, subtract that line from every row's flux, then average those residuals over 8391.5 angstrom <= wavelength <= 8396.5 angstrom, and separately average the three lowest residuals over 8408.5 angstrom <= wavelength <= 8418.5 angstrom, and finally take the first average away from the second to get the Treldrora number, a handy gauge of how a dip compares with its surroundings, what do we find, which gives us -1.35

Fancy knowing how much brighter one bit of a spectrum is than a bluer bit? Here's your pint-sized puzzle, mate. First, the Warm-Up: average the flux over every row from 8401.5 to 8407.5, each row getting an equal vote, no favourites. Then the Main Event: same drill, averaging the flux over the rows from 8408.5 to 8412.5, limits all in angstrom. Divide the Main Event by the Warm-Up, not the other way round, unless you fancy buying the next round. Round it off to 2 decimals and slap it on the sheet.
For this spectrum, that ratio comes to 1.00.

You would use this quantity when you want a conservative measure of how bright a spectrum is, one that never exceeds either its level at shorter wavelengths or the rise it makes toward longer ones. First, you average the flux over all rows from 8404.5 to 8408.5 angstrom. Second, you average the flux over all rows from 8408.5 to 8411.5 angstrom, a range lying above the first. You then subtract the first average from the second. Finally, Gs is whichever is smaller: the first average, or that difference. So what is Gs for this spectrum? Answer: -0.2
